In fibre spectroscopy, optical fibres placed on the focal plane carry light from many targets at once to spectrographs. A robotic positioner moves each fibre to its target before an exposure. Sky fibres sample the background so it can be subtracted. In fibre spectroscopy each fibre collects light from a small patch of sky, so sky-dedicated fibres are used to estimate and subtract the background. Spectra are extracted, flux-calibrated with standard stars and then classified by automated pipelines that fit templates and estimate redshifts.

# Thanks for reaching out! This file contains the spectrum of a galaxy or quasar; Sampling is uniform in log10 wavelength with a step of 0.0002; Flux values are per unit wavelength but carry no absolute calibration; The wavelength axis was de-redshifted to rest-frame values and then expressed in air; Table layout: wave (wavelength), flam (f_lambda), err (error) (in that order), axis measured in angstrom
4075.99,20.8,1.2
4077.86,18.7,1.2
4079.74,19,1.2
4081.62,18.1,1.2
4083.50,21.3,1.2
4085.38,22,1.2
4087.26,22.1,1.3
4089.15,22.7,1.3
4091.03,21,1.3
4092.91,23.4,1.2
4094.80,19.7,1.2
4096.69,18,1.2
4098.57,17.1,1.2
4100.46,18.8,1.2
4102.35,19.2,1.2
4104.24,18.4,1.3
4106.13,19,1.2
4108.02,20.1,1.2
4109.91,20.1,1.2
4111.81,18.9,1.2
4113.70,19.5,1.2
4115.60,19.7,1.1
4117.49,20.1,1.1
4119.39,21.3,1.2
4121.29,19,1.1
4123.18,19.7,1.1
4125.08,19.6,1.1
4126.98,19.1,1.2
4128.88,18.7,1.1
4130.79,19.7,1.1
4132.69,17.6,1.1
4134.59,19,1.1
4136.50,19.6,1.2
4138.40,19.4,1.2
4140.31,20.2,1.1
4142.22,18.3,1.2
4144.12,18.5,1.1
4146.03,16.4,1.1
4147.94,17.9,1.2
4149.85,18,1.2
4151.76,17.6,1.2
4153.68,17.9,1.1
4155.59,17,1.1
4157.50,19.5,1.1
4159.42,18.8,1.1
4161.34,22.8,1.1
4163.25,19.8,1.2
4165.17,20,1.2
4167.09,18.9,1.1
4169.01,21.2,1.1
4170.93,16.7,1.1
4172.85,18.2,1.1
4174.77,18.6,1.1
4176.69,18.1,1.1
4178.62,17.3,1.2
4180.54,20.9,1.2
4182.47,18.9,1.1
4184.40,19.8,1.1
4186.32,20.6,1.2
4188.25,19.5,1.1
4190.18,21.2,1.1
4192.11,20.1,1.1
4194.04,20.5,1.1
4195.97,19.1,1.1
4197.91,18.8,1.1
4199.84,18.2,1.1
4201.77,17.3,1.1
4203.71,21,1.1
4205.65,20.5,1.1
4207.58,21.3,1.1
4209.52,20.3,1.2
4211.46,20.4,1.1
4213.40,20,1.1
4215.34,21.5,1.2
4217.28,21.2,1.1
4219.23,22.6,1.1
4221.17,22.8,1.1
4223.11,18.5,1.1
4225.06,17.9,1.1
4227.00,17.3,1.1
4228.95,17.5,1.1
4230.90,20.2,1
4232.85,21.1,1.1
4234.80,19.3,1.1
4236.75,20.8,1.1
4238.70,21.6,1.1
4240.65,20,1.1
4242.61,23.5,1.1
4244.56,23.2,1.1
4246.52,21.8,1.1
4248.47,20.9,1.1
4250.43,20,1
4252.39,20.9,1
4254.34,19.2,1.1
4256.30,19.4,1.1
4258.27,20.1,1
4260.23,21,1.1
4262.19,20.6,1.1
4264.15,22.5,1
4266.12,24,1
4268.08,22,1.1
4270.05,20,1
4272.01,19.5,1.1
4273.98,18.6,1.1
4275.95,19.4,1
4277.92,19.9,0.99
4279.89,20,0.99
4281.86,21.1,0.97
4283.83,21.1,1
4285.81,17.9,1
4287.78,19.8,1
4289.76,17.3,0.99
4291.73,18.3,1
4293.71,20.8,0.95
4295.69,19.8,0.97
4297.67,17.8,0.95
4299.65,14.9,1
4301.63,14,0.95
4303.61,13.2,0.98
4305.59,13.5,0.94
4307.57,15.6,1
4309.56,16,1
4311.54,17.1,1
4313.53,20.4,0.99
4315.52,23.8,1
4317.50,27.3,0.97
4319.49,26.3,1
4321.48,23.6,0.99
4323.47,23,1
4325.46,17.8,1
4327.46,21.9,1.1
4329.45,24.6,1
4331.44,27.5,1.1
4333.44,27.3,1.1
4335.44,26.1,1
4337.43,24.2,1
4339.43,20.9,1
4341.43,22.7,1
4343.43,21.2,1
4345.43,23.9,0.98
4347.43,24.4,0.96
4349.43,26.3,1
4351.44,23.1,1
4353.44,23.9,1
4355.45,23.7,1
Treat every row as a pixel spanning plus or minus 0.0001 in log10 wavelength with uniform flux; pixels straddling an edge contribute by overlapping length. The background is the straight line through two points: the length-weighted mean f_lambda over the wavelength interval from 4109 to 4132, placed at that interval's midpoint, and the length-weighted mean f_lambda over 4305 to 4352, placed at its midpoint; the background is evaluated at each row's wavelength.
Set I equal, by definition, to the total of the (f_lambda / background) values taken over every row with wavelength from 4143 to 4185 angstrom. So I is 20.4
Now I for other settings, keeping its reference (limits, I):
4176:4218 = 21.1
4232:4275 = 21.4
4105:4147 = 21.5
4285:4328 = 18.9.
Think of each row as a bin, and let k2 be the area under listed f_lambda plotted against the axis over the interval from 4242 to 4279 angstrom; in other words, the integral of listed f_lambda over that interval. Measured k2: 771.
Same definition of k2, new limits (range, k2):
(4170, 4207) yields 712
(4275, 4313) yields 676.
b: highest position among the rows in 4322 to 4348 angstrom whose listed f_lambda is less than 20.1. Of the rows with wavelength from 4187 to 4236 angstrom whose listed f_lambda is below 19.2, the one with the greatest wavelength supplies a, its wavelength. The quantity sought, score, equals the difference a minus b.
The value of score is -96.5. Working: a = 4228.95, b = 4325.46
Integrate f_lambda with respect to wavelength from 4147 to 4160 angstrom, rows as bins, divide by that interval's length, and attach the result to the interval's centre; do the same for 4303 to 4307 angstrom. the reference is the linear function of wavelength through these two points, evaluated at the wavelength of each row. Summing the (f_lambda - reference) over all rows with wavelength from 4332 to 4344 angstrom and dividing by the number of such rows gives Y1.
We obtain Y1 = 11.1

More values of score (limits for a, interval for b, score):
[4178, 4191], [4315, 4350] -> -143.0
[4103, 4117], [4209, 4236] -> -123.0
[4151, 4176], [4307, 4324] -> -136.8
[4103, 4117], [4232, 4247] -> -128.8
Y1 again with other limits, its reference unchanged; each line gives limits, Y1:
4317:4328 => 10.2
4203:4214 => 4.1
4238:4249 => 6.4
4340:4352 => 11.2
